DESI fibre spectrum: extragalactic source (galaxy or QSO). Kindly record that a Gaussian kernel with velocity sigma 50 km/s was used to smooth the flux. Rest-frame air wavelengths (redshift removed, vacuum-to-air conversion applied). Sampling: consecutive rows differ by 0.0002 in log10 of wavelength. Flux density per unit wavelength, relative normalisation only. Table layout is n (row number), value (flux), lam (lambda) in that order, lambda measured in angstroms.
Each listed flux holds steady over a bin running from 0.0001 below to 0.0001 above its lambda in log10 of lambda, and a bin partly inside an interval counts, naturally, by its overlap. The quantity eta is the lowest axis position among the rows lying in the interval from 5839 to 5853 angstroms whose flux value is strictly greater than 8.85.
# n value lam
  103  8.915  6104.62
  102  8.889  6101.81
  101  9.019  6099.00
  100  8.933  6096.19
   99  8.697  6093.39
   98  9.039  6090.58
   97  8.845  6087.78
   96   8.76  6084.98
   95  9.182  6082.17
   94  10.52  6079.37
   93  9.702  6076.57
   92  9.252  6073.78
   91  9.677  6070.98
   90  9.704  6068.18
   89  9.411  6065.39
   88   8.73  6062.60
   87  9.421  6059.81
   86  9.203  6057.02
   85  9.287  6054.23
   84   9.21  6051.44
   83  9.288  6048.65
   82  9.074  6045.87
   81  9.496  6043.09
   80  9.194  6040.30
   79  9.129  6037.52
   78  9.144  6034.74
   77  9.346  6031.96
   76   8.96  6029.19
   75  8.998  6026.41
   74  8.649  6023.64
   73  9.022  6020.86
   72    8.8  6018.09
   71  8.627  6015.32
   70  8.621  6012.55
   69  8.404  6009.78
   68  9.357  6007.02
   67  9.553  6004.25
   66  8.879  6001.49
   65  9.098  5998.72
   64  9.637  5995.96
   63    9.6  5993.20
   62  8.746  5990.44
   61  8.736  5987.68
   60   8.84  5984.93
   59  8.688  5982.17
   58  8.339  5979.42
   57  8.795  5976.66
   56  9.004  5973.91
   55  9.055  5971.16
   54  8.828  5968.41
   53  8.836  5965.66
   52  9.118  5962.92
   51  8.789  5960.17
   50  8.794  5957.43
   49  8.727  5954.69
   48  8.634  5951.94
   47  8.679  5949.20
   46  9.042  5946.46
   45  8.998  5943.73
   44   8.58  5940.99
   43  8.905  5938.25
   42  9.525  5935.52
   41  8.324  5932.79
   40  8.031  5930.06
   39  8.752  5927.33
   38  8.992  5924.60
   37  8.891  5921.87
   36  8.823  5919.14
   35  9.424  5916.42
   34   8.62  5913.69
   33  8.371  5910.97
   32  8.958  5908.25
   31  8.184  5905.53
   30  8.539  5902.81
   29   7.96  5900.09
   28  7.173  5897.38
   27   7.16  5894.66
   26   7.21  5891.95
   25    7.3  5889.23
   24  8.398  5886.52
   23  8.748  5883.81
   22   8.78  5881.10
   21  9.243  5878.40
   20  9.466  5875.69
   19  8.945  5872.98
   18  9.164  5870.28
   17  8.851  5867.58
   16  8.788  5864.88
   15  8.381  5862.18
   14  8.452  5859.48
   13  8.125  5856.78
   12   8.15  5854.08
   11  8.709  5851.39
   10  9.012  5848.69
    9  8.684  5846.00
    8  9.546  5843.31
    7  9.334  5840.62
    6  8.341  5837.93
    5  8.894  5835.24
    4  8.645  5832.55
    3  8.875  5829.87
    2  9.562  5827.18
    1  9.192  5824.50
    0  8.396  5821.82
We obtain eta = 5840.62 angstroms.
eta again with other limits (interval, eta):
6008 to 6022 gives 6020.86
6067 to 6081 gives 6068.18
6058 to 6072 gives 6059.81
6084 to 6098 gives 6090.58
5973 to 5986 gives 5973.91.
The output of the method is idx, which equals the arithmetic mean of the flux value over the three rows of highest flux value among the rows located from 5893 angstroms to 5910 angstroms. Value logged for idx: 8.56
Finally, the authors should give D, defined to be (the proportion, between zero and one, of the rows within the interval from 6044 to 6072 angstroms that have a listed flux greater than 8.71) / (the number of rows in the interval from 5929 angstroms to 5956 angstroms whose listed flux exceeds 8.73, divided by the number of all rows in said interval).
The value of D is 2.5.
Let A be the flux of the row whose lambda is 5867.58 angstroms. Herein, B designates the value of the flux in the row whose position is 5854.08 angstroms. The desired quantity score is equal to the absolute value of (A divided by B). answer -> 1.09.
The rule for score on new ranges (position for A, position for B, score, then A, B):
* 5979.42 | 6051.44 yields 0.91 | 8.339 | 9.21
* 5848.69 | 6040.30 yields 0.98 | 9.012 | 9.194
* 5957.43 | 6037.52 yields 0.96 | 8.794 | 9.129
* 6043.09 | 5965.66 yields 1.07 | 9.496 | 8.836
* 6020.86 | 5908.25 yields 1.01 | 9.022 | 8.958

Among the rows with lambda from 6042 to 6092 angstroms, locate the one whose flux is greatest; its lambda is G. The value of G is 6079.37 angstroms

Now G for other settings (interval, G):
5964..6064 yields 5995.96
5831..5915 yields 5843.31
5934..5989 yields 5935.52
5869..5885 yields 5875.69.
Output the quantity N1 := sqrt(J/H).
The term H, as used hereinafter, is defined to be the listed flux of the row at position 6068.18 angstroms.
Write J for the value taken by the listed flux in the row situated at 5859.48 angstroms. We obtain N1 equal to 0.93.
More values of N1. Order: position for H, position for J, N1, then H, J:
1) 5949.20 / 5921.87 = 1.01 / 8.679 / 8.891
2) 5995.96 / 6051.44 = 0.98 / 9.637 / 9.21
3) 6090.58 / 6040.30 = 1.01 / 9.039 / 9.194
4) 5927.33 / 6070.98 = 1.05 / 8.752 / 9.677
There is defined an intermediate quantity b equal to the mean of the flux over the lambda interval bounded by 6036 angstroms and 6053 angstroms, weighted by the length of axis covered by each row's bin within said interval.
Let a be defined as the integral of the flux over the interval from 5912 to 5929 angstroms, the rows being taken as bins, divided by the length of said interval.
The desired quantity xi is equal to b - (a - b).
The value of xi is 9.57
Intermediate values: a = 8.89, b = 9.23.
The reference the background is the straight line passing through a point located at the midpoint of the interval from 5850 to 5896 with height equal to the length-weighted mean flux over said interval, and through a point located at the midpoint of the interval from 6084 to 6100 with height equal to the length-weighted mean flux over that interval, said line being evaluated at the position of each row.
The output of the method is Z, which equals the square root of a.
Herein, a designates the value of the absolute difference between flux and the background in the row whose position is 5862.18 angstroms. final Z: 0.2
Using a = 0.1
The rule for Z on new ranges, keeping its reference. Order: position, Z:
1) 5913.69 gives 0.3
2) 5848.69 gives 0.8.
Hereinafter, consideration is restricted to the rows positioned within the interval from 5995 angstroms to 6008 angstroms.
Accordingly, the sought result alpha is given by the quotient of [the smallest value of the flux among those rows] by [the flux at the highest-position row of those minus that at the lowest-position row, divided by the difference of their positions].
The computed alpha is -351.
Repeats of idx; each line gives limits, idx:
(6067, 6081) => 9.98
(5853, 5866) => 8.54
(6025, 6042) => 9.23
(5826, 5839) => 9.11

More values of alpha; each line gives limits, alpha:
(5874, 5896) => -59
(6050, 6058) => -7336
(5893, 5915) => 93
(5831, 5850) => 367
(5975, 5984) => -429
